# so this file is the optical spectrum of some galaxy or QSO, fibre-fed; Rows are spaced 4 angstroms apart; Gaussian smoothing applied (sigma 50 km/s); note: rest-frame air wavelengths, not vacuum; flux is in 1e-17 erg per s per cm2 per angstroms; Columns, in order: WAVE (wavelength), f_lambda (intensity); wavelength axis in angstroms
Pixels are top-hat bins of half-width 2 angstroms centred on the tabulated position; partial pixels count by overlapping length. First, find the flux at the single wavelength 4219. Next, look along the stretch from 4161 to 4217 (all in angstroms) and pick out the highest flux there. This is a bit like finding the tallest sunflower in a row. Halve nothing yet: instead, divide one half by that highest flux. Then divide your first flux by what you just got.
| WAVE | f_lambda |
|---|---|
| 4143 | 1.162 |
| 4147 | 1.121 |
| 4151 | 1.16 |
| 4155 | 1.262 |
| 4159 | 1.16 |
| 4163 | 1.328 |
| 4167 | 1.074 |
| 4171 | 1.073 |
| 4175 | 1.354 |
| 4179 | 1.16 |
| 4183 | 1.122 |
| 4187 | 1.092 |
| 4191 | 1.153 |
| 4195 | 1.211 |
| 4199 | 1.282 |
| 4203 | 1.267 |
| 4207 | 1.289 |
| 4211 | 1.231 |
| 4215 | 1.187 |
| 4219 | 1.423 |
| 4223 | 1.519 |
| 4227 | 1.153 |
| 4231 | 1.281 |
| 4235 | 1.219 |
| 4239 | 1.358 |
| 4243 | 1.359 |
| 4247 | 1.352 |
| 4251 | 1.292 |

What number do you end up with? 3.9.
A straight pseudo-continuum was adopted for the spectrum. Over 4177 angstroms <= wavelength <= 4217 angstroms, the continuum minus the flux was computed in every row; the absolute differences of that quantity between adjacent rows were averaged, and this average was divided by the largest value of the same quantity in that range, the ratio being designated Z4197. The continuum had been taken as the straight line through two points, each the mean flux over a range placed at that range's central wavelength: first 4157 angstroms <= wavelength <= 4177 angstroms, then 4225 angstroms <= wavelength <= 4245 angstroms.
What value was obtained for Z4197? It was 0.35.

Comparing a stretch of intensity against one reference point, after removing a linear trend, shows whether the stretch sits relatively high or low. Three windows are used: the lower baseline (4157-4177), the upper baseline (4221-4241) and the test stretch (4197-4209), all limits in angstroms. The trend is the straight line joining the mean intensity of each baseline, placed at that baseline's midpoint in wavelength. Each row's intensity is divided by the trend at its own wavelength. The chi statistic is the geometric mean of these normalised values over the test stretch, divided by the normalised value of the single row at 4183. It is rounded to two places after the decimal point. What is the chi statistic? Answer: 1.11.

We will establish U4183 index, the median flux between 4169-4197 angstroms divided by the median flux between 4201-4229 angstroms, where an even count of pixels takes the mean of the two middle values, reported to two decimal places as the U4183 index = 0.91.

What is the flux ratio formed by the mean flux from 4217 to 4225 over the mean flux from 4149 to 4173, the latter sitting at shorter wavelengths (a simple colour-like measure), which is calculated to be 1.25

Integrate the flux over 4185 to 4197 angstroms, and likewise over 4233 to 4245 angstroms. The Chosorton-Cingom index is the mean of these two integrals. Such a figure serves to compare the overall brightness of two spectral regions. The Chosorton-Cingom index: 14.8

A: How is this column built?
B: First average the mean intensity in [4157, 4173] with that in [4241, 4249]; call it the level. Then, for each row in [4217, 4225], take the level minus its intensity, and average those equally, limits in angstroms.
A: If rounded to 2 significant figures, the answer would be -0.21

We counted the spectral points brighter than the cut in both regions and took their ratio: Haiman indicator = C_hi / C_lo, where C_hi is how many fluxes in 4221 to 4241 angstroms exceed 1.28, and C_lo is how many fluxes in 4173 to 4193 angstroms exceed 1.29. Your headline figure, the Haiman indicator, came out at 3.0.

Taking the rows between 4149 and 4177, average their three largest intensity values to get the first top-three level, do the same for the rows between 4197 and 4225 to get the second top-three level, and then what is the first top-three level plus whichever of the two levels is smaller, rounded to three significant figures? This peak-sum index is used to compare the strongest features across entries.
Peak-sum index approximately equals 2.63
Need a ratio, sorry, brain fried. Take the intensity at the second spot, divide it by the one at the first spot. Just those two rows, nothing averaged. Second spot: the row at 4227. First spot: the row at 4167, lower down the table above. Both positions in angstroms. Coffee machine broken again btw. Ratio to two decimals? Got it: 1.07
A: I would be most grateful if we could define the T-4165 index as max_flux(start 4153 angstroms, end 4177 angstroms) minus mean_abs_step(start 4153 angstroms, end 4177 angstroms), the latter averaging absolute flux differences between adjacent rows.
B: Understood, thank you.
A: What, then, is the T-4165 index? 1.19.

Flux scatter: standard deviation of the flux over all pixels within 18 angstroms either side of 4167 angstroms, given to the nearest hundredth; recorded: 0.10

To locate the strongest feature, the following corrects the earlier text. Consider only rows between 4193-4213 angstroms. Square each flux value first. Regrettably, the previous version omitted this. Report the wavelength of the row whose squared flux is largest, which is 4207 angstroms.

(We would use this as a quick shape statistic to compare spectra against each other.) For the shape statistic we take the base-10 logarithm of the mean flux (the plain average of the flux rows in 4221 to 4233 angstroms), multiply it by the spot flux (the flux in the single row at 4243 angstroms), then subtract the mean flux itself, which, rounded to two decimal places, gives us -1.15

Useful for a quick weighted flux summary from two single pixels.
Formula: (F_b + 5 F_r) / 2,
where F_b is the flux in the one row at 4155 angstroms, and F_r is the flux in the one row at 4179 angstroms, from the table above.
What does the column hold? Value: 3.53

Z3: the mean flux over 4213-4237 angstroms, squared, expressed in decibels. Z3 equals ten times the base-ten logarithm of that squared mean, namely 2.26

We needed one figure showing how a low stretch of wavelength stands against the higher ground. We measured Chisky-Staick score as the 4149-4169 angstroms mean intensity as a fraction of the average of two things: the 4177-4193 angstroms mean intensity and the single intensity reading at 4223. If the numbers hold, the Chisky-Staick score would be 0.90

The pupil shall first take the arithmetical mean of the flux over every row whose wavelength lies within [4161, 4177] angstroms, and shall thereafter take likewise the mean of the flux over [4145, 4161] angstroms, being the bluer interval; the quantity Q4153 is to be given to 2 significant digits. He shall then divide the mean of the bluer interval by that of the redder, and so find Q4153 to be 0.97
